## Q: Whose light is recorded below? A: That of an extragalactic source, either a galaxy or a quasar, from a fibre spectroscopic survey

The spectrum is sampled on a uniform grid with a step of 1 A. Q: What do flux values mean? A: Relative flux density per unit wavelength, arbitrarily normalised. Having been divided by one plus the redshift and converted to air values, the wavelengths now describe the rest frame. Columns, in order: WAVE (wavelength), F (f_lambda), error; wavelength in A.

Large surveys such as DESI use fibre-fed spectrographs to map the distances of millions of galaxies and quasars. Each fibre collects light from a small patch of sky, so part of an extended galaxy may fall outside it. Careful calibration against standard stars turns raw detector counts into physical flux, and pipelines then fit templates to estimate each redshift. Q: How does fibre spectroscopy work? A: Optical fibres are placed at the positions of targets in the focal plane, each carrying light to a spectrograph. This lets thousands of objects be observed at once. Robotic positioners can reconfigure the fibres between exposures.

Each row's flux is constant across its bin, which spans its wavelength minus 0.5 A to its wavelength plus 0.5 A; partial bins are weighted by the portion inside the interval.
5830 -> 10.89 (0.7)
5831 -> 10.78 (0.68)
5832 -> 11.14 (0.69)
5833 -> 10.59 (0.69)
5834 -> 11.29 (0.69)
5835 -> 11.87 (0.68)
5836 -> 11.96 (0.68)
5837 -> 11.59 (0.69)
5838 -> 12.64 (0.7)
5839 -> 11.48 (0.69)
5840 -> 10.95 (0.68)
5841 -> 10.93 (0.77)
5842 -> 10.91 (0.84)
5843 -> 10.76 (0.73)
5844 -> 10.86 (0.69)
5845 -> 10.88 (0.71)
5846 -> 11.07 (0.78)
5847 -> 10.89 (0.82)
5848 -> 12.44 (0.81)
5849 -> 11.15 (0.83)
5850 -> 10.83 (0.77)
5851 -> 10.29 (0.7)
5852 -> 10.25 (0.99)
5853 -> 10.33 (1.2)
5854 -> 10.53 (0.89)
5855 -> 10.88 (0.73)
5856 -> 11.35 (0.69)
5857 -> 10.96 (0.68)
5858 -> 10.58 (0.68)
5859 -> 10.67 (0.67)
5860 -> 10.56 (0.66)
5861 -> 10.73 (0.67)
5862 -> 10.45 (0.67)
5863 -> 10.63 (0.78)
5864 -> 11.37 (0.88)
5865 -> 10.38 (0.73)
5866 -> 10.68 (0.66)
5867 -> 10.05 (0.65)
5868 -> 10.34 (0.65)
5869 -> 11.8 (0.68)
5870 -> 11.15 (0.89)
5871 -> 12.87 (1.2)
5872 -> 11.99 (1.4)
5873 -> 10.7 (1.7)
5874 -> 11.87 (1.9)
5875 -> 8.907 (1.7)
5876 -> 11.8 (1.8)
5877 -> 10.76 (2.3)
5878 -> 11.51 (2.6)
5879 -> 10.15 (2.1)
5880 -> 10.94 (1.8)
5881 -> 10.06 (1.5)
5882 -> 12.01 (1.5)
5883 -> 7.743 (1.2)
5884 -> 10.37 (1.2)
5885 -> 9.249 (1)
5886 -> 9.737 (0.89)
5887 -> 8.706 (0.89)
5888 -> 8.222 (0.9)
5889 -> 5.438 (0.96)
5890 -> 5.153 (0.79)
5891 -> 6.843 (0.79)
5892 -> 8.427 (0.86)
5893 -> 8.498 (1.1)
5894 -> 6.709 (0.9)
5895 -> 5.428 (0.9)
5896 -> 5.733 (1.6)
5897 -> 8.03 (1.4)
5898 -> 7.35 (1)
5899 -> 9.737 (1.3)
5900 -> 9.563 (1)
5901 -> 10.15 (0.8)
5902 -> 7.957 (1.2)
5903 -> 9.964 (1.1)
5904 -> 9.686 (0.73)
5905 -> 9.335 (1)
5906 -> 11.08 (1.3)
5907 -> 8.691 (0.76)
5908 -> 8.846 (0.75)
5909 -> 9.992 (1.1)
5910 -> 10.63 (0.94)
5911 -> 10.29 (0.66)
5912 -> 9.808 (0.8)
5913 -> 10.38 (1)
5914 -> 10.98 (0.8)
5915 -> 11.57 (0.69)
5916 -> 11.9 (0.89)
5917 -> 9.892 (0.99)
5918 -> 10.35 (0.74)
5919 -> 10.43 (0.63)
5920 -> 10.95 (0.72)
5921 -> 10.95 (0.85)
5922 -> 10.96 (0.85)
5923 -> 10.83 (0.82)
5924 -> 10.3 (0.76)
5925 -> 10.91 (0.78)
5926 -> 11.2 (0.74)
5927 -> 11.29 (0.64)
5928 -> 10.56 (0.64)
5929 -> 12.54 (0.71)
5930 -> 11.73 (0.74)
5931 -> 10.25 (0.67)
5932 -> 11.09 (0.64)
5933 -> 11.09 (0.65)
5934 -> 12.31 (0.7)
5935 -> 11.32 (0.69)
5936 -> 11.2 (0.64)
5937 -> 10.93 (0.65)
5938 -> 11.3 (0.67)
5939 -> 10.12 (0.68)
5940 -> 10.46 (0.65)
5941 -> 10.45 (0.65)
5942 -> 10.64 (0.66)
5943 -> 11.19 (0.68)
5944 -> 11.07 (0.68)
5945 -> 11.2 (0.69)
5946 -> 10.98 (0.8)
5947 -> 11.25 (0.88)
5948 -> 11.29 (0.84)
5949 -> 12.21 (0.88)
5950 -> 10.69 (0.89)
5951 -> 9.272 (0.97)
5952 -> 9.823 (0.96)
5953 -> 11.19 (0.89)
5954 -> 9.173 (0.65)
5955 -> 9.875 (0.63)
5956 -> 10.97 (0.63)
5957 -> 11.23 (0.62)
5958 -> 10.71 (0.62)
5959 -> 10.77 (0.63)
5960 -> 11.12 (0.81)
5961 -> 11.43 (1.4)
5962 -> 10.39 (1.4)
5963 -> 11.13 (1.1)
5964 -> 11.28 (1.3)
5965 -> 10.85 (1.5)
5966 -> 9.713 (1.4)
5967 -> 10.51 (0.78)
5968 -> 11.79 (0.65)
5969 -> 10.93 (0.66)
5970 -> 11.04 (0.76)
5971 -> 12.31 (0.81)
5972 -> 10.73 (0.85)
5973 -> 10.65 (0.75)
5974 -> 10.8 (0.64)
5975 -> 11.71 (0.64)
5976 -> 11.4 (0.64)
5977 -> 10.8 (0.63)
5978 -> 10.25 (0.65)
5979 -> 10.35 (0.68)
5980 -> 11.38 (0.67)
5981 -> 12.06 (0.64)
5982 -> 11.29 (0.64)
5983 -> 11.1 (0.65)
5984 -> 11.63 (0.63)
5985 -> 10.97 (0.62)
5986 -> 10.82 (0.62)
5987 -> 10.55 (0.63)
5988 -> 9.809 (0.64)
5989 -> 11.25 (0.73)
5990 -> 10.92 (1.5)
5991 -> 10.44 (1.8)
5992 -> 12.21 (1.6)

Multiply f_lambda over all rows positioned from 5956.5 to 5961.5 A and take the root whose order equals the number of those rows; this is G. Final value 11.0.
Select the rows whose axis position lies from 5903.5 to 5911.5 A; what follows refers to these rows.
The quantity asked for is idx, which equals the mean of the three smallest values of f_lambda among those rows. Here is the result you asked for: 9.0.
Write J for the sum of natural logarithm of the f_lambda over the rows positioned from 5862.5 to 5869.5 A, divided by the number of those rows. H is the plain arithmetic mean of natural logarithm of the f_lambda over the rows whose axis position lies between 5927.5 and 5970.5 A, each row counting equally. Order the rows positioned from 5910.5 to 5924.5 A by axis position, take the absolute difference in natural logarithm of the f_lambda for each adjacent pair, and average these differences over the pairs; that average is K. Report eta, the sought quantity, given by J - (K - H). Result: 4.72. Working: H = 2.39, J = 2.37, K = 0.045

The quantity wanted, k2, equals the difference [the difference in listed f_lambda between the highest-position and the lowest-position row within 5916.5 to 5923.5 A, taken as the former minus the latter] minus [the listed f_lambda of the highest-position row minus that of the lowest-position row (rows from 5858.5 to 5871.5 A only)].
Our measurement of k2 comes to -1.3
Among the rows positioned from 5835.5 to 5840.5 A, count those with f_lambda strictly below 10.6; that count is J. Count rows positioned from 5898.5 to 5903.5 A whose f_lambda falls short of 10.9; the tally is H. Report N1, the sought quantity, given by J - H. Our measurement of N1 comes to -5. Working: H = 5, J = 0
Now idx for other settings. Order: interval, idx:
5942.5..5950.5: 10.9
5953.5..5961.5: 9.9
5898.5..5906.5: 9.0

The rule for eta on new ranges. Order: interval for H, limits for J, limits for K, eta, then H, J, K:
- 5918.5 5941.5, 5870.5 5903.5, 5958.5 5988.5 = 4.53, 2.40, 2.19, 0.056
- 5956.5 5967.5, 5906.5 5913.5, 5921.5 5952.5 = 4.61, 2.38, 2.28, 0.054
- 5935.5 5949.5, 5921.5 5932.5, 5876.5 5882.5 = 4.69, 2.40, 2.40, 0.106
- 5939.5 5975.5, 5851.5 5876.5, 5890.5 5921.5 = 4.66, 2.38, 2.38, 0.107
